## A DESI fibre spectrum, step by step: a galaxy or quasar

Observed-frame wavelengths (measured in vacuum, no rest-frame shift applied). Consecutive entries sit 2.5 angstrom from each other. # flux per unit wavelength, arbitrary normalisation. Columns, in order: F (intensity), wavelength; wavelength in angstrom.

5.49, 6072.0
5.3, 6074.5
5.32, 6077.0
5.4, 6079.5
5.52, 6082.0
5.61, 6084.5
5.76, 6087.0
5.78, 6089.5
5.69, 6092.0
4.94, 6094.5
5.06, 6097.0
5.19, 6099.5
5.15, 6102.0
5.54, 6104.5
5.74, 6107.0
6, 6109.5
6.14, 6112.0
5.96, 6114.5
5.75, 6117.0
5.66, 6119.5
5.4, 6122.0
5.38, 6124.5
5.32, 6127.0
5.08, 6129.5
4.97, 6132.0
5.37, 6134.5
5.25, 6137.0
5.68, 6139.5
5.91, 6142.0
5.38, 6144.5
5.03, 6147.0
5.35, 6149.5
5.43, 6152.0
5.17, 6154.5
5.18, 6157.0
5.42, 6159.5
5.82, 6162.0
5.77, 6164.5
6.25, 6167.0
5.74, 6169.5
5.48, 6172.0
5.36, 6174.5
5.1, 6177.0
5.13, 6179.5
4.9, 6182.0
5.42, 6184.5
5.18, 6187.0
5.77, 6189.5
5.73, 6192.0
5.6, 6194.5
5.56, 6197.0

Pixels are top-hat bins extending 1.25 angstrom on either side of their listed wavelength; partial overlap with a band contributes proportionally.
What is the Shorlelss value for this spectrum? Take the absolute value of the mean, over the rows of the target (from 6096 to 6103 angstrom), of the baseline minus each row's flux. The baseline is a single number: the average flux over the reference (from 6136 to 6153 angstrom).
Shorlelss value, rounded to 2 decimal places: 0.30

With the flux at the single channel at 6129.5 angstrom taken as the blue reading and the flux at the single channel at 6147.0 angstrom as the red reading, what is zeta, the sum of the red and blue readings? 10.1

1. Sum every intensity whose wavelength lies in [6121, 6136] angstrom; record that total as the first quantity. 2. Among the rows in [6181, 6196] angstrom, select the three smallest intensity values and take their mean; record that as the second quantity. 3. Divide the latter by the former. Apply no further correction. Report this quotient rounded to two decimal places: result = 0.16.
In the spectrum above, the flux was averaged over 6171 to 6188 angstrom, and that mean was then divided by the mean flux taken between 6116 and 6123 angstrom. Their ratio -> 0.93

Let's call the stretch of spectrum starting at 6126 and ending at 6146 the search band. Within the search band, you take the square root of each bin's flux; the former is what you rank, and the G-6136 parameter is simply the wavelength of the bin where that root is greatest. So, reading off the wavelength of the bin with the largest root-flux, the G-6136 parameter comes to 6142.0 angstrom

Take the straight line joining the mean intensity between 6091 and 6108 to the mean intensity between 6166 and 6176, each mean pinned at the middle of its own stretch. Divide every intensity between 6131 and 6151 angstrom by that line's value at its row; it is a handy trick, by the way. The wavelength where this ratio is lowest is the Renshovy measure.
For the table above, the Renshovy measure 6147.0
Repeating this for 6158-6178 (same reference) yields 6177.0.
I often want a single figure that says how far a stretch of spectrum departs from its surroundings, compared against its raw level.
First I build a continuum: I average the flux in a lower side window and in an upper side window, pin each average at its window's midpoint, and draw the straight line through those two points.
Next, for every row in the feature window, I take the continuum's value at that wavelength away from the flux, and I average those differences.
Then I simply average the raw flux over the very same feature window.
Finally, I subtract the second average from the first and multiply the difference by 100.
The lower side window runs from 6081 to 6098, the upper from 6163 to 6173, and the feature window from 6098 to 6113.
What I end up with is -555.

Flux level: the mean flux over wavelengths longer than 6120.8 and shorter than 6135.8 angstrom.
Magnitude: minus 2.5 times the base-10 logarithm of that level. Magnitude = -1.80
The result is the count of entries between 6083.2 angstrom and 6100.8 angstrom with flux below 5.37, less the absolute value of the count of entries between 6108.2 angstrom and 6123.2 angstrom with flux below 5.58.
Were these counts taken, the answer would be 2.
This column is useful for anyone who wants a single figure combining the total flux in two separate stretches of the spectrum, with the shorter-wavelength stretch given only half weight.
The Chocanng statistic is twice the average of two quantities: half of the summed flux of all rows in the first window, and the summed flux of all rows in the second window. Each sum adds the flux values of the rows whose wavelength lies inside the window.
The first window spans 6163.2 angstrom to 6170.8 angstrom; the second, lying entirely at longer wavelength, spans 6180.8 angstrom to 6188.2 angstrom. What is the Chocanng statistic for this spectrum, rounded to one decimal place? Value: 24.4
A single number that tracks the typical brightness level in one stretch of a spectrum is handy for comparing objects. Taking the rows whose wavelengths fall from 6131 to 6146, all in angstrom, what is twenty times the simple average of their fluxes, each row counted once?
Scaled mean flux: 109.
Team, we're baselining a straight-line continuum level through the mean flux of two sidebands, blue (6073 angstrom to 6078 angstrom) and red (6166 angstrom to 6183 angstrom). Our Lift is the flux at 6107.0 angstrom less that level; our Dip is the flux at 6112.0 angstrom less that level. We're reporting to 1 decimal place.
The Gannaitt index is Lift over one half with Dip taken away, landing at -1.4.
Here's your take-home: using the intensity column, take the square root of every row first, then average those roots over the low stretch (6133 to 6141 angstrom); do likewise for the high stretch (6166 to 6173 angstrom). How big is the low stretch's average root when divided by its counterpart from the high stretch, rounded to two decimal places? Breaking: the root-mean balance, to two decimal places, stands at 0.97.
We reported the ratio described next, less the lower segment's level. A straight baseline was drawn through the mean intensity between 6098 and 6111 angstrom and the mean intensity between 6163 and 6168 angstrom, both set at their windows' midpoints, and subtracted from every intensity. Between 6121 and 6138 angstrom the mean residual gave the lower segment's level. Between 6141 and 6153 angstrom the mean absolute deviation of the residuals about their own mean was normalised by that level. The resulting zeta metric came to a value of 0.0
